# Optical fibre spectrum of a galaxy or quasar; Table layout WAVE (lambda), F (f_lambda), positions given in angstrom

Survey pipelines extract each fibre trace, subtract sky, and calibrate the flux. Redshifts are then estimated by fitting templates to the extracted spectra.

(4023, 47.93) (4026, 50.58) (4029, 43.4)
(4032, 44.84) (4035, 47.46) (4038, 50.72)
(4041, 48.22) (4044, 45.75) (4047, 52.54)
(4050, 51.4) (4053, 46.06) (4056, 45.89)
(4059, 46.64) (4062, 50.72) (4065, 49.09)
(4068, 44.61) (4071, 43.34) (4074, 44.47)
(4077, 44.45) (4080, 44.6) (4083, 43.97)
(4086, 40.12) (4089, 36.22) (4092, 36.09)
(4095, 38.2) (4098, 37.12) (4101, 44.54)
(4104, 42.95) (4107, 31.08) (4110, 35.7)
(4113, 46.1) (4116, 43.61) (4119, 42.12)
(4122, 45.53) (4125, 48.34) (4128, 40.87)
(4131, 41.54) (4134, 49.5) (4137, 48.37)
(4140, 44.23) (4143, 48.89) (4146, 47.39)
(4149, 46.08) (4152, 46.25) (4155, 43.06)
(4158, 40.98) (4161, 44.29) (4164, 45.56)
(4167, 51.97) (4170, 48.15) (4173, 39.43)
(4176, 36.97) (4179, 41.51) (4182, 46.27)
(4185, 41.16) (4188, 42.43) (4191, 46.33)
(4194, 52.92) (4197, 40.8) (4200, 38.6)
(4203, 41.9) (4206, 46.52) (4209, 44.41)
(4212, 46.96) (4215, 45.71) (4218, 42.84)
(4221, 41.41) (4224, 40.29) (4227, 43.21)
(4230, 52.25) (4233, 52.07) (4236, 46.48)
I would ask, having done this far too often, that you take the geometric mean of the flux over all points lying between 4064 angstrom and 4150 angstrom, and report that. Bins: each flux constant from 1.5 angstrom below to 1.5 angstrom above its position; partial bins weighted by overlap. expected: 43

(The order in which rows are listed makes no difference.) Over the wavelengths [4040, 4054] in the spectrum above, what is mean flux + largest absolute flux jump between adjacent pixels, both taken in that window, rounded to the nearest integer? 56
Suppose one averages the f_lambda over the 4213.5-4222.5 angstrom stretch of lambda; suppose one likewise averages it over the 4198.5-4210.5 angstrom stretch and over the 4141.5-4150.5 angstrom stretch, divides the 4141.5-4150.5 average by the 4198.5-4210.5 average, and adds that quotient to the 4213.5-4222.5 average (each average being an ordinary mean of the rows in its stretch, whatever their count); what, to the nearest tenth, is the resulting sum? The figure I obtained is 44.4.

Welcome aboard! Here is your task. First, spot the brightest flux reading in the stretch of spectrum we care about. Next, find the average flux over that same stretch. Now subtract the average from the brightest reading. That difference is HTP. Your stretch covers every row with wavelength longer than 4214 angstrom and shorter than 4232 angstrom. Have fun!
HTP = 8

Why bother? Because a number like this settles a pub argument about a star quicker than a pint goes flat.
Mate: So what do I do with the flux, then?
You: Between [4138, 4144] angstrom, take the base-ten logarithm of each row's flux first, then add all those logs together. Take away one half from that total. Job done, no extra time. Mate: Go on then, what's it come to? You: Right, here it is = 2.83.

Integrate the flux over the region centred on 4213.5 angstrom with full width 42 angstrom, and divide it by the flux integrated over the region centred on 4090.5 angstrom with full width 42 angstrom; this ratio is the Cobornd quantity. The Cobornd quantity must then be 1.12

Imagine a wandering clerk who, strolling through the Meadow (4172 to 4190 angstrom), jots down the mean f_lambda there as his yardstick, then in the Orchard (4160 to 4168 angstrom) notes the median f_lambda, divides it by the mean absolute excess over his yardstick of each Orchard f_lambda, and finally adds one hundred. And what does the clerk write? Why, 108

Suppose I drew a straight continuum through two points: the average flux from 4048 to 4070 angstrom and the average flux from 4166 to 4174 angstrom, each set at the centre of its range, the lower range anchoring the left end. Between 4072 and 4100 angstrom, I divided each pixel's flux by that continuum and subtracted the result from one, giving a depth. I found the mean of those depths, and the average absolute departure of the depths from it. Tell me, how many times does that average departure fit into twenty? 287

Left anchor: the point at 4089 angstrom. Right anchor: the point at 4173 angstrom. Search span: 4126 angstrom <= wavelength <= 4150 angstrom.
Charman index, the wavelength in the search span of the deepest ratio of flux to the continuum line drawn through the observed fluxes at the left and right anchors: 4128 angstrom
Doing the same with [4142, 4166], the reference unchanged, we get 4158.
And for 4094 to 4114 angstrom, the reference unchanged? 4107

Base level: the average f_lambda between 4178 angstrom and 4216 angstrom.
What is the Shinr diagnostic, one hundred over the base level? 2.26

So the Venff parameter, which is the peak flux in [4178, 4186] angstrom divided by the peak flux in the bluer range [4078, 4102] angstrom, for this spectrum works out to 1.04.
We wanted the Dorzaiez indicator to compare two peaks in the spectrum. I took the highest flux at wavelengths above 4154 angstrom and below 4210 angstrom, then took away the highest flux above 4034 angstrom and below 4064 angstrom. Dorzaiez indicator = 0.4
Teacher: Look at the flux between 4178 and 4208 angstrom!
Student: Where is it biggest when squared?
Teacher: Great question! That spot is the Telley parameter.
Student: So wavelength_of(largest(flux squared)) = 4194 angstrom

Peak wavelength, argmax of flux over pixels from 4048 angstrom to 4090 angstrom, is 4050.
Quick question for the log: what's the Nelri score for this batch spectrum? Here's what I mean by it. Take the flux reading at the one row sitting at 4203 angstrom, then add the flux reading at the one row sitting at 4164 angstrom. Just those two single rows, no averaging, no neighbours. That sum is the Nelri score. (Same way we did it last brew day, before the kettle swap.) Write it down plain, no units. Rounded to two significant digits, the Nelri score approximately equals 87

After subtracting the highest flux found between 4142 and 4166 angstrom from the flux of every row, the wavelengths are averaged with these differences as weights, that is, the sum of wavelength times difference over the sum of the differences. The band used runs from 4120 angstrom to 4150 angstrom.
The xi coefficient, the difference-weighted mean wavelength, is 4133.1 angstrom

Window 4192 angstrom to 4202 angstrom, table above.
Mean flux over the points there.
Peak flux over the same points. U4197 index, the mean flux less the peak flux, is -8.8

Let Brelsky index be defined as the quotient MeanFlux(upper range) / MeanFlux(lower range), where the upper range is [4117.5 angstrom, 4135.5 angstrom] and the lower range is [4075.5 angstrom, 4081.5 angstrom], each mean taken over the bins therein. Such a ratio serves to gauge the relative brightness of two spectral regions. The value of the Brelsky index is 1.00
